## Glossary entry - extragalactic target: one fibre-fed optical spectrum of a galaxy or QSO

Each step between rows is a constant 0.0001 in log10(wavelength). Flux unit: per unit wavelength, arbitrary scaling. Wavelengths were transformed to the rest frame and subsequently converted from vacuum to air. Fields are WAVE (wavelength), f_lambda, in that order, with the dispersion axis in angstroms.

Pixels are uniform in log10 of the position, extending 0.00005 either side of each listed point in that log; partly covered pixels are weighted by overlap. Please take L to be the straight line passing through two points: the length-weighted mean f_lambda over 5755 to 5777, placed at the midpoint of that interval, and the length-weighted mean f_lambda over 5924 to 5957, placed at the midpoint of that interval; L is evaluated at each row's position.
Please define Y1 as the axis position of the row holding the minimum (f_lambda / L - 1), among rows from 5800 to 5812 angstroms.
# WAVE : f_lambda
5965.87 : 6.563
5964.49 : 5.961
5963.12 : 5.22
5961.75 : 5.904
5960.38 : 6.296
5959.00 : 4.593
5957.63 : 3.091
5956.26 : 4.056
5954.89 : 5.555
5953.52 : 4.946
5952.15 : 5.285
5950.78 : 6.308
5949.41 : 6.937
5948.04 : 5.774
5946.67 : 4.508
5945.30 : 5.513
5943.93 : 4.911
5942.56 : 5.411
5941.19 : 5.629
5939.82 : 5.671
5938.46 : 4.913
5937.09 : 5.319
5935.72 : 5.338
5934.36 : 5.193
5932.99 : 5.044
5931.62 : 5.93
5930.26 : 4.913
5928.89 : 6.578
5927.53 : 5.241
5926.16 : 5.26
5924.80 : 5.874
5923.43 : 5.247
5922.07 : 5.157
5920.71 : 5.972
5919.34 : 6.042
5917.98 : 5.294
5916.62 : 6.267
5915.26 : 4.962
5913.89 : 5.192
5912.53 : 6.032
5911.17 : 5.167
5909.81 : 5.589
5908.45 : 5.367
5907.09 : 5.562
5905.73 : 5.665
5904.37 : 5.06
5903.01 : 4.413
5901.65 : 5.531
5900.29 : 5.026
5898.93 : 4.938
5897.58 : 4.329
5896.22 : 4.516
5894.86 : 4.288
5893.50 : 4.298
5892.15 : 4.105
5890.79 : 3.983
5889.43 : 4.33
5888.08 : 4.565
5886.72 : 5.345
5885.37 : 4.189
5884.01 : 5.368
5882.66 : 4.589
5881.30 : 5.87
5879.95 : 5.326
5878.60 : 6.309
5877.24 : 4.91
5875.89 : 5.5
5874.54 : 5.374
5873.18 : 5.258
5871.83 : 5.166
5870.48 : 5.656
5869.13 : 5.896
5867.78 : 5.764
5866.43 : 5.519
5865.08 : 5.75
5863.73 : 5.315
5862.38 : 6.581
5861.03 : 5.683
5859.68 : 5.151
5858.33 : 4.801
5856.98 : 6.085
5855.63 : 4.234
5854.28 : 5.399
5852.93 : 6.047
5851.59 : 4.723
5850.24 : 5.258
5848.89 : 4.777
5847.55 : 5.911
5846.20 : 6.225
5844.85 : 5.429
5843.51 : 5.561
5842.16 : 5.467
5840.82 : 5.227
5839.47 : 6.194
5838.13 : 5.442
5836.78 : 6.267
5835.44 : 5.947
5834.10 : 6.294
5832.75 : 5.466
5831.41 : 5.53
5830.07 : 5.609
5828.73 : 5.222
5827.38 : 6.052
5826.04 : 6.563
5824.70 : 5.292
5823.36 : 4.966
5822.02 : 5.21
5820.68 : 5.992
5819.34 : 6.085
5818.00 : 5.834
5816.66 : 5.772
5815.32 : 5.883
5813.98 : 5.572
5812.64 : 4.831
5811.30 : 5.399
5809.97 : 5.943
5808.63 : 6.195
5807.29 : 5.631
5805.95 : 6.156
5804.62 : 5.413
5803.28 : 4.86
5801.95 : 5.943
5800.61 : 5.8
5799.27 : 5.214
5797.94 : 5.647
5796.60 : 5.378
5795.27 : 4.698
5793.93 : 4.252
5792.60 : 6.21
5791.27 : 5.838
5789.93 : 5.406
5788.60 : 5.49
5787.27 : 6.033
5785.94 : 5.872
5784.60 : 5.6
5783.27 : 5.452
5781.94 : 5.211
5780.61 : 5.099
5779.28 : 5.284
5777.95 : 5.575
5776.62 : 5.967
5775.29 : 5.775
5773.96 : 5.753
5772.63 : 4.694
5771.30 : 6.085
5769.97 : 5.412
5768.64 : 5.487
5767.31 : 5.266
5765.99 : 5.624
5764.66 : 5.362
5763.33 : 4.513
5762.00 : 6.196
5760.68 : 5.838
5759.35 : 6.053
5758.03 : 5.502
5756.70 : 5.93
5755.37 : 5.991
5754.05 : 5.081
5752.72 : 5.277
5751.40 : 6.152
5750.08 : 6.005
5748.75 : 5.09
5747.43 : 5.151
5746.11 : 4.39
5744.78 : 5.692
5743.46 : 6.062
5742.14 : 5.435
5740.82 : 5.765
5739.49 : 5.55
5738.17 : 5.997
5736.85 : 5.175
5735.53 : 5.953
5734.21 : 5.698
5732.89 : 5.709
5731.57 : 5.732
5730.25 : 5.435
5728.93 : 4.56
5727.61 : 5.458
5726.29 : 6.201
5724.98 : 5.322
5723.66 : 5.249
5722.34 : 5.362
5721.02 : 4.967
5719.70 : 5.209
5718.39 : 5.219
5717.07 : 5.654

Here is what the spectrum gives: 5803.28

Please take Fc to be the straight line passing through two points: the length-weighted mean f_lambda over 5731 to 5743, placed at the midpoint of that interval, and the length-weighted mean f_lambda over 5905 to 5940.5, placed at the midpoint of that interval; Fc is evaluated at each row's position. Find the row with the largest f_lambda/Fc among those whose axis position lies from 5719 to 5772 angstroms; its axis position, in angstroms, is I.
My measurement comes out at 5762.00 angstroms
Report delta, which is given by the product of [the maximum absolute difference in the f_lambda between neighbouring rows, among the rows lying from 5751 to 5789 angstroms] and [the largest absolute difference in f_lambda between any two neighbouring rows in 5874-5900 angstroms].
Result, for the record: 2.4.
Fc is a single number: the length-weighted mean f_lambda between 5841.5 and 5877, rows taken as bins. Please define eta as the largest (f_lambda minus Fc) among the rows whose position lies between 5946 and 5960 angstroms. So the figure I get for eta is 1.5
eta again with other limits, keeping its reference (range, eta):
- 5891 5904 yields 0.1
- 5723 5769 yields 0.7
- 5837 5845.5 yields 0.7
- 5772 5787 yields 0.5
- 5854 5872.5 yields 1.1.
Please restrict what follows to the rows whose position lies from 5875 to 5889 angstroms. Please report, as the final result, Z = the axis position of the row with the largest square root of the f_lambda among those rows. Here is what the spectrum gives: 5878.60 angstroms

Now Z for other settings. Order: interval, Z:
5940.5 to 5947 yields 5941.19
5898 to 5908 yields 5905.73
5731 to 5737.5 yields 5735.53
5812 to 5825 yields 5819.34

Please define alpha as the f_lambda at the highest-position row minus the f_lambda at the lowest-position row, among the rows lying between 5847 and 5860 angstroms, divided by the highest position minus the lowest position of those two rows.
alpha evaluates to -0.06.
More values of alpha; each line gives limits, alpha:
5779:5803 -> 0.03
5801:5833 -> -0.02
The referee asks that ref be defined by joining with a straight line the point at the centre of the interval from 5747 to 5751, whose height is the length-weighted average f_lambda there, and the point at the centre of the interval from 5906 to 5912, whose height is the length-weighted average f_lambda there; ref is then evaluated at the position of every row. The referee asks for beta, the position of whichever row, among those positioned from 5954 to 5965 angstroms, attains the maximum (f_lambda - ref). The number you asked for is 5960.38 angstroms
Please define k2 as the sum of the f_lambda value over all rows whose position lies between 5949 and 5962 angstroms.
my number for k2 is 53.0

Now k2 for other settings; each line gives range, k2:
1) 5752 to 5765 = 55.7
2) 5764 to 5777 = 55.4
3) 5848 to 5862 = 52.2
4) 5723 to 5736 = 55.3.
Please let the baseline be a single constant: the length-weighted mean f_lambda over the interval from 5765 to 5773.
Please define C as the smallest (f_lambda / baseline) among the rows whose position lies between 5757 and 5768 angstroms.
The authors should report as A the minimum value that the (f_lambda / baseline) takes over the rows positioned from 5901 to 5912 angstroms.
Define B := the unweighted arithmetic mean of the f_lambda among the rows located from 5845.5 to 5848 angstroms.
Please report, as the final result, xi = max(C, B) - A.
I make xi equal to 5.3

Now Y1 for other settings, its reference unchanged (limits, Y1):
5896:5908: 5897.58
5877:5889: 5885.37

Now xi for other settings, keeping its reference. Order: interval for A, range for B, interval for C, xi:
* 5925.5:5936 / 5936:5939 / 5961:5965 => 4.2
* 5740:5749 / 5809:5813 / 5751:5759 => 4.6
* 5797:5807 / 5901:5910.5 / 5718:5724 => 4.4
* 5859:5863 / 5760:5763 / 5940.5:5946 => 5.1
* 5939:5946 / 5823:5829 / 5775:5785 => 4.7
